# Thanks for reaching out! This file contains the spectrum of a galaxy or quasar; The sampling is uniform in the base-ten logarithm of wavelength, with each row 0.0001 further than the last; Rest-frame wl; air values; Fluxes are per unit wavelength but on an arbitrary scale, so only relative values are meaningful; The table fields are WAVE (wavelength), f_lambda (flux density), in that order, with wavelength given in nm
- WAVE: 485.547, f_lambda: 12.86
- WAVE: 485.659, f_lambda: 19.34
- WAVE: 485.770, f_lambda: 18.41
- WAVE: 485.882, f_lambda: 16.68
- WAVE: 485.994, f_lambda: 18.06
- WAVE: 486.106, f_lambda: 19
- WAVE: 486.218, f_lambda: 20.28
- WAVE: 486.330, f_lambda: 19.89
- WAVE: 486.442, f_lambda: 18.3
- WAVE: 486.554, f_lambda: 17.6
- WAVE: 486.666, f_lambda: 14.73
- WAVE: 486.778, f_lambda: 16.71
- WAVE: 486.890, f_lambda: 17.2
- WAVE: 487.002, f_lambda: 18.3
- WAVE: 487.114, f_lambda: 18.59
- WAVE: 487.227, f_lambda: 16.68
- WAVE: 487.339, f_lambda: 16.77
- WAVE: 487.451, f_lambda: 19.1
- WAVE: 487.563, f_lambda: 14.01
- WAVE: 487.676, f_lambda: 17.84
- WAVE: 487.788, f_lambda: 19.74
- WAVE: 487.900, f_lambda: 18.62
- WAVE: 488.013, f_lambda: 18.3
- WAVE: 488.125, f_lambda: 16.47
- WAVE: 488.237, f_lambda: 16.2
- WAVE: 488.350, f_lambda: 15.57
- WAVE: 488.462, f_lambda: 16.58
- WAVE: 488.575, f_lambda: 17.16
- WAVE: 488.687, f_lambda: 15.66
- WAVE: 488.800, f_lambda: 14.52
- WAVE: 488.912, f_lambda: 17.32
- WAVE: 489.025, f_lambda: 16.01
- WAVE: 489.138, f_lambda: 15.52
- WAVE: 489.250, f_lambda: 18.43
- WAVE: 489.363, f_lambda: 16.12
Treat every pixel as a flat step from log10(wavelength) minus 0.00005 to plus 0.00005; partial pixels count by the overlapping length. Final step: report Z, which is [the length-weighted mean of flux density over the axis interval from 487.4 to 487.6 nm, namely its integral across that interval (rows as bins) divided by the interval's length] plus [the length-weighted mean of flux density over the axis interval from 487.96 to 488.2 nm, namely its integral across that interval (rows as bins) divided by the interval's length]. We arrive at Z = 34.1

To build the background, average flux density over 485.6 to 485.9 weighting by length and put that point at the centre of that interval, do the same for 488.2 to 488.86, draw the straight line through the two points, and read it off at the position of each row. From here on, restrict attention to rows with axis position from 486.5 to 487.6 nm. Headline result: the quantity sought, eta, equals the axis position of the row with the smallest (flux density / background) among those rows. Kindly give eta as 487.563 nm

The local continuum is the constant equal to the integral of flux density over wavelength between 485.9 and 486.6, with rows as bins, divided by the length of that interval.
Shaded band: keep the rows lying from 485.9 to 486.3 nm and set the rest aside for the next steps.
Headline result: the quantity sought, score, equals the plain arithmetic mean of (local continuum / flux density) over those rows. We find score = 0.98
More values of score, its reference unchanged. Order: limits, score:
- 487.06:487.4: 1.08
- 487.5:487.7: 1.19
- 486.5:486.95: 1.14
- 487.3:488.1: 1.07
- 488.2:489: 1.17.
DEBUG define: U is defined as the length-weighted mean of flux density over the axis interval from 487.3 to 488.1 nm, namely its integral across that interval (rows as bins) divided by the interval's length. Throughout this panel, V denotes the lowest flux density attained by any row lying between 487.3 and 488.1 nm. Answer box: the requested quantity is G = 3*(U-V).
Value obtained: 11.2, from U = 17.7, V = 14.01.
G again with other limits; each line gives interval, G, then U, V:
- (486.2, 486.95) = 8.9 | 17.7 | 14.73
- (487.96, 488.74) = 3.0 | 16.6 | 15.57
